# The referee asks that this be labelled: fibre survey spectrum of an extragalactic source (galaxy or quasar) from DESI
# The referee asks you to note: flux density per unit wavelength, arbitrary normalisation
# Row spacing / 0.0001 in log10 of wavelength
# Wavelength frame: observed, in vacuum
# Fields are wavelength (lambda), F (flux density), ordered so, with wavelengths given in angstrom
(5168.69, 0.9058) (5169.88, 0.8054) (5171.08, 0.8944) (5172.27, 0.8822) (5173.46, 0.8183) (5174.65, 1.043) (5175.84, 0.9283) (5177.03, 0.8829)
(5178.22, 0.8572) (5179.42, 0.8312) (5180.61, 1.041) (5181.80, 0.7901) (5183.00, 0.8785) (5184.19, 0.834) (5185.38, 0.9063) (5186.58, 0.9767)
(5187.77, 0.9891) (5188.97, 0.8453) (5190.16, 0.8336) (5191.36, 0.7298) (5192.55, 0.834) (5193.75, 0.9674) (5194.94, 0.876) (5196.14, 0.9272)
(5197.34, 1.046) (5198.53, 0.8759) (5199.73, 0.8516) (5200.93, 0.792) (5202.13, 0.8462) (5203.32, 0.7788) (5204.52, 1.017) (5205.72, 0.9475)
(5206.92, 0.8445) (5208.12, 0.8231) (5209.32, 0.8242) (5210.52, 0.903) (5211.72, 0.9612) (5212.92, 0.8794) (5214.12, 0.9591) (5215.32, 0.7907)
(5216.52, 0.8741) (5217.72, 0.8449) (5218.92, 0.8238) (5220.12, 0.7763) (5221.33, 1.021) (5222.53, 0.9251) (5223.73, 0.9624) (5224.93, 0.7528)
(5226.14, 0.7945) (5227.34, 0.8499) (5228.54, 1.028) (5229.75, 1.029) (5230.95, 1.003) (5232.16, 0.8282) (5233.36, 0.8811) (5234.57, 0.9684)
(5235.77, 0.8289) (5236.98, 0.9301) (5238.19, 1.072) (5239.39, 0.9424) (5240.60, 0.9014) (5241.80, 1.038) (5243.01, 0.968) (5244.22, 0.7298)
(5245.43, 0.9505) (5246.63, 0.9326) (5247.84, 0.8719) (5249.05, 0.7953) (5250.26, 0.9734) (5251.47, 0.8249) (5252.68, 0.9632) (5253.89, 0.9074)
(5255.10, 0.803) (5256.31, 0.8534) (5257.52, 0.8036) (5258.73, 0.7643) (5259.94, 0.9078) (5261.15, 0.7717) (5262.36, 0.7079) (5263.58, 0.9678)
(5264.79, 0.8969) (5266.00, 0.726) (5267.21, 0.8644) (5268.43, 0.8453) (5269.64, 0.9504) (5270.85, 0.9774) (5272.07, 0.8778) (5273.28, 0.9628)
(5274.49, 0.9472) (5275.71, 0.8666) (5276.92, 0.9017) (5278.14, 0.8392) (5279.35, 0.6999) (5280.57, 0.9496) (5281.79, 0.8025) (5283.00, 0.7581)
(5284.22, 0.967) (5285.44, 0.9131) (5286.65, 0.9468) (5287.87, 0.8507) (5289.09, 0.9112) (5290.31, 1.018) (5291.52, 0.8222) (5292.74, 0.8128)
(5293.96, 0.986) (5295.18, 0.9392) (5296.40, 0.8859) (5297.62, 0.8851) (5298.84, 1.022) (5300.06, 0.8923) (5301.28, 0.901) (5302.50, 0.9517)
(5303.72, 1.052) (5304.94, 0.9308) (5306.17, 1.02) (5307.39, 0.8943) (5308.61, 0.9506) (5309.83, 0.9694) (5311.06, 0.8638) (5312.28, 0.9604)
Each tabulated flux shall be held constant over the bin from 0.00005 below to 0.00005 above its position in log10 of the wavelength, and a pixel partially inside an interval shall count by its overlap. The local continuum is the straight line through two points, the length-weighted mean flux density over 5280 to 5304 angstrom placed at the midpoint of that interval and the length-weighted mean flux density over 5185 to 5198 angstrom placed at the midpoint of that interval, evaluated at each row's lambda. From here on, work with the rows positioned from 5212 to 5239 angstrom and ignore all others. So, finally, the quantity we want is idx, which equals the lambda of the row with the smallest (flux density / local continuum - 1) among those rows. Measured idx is 5224.93 angstrom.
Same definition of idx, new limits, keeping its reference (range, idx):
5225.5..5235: 5226.14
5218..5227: 5224.93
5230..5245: 5244.22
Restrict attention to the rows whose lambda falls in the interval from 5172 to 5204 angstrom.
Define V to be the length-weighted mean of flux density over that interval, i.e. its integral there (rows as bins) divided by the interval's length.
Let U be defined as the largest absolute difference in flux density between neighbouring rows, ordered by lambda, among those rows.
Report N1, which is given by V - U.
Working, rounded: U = 0.251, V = 0.884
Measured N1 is 0.633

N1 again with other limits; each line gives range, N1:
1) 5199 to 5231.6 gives 0.640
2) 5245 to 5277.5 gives 0.615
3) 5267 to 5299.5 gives 0.647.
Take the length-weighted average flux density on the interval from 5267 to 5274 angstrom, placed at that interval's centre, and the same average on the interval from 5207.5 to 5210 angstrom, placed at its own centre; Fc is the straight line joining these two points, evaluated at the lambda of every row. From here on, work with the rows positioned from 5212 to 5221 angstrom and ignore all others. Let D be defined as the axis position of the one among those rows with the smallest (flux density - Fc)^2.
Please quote 5217.72 angstrom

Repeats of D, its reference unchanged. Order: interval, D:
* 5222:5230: 5227.34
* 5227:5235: 5227.34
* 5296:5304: 5302.50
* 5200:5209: 5208.12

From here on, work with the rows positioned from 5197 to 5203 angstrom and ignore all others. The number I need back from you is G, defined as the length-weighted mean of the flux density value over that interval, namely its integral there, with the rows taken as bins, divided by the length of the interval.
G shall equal 0.87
